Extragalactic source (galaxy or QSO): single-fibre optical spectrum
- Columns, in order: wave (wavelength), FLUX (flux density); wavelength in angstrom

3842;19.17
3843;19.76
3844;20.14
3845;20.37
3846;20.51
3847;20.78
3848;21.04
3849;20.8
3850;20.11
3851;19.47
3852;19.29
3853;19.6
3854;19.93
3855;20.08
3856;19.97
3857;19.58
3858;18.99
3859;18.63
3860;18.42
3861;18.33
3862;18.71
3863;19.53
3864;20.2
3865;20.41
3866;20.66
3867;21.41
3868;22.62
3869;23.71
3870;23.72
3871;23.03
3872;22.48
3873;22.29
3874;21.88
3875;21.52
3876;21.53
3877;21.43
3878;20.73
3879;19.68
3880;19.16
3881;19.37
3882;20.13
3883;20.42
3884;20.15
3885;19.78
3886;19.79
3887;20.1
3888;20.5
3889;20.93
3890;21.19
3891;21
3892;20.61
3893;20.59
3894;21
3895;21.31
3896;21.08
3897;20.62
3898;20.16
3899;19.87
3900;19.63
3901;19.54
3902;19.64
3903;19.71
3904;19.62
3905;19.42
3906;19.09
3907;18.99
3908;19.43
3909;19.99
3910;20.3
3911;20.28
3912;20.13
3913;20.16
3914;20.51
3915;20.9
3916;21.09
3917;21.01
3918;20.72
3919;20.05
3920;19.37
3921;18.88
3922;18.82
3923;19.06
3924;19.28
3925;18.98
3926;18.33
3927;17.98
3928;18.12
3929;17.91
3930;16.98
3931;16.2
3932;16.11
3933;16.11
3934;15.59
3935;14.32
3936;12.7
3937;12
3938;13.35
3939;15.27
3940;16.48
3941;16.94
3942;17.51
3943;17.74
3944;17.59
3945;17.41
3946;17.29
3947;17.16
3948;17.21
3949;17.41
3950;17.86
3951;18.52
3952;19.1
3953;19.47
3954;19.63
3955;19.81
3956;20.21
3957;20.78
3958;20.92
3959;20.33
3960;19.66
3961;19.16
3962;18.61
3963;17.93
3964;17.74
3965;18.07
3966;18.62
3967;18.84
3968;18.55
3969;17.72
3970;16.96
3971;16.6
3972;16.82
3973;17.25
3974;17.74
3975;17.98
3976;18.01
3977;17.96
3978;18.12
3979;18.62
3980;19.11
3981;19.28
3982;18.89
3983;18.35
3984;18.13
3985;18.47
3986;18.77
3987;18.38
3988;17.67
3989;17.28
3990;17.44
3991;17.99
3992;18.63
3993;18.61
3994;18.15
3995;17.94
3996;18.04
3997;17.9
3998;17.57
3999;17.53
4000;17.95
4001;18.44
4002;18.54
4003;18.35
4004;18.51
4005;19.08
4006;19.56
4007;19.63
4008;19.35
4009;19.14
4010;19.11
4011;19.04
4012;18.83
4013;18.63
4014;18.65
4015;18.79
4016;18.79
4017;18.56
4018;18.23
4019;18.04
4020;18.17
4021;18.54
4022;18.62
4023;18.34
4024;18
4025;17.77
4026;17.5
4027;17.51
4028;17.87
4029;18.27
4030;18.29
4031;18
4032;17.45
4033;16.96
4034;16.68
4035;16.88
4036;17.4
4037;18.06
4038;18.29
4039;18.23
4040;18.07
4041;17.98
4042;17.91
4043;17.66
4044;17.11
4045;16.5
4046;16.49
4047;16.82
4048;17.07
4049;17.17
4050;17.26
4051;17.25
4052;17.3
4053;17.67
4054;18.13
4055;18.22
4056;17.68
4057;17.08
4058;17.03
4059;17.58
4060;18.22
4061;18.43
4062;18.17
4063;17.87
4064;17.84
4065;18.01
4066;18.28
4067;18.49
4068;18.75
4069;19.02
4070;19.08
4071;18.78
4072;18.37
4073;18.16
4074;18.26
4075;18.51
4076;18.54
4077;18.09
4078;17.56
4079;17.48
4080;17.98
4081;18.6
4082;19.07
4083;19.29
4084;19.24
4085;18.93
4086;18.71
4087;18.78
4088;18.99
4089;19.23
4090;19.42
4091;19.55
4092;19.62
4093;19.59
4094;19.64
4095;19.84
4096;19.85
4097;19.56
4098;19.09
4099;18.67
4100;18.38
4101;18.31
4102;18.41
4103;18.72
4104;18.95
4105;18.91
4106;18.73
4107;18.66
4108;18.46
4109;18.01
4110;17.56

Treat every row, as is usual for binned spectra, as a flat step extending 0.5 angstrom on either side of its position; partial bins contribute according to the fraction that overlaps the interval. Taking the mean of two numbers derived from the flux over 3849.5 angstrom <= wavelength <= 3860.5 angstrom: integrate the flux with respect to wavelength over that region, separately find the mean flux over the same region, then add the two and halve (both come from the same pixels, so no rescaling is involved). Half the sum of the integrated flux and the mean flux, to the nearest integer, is 117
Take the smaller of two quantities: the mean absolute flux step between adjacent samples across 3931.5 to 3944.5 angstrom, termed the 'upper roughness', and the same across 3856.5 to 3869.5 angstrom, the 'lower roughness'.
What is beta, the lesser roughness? 0.55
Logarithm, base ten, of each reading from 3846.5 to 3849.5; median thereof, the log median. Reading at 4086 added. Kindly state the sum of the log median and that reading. 20.0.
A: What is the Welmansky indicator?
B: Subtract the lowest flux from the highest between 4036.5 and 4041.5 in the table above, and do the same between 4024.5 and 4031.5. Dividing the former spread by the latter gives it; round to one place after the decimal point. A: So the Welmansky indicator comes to 0.4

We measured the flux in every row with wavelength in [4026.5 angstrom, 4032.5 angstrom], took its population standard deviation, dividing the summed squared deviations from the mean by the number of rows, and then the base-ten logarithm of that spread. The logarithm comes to -0.48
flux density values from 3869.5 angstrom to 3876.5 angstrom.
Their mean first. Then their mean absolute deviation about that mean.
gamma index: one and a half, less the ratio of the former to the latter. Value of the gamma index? -34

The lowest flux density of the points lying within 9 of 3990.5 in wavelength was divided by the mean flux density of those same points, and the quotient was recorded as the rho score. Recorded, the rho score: 0.955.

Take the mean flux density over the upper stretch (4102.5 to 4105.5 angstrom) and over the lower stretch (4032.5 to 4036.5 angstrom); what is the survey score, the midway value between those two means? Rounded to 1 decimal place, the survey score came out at 17.9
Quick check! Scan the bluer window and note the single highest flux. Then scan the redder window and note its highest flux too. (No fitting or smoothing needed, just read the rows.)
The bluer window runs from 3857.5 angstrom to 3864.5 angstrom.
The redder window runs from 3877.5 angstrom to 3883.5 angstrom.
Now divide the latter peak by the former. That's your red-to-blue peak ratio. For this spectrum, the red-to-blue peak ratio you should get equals 1.03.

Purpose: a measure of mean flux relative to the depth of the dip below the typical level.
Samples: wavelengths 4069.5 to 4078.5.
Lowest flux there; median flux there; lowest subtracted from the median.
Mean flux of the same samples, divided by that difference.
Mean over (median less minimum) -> 23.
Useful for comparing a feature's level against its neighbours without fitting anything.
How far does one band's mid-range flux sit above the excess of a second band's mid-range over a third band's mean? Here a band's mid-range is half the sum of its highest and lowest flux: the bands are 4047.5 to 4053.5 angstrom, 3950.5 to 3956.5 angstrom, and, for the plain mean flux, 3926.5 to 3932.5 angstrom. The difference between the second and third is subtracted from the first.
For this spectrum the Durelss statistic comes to 15.2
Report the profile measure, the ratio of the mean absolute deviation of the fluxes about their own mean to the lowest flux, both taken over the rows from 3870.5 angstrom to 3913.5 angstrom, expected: 0.0394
